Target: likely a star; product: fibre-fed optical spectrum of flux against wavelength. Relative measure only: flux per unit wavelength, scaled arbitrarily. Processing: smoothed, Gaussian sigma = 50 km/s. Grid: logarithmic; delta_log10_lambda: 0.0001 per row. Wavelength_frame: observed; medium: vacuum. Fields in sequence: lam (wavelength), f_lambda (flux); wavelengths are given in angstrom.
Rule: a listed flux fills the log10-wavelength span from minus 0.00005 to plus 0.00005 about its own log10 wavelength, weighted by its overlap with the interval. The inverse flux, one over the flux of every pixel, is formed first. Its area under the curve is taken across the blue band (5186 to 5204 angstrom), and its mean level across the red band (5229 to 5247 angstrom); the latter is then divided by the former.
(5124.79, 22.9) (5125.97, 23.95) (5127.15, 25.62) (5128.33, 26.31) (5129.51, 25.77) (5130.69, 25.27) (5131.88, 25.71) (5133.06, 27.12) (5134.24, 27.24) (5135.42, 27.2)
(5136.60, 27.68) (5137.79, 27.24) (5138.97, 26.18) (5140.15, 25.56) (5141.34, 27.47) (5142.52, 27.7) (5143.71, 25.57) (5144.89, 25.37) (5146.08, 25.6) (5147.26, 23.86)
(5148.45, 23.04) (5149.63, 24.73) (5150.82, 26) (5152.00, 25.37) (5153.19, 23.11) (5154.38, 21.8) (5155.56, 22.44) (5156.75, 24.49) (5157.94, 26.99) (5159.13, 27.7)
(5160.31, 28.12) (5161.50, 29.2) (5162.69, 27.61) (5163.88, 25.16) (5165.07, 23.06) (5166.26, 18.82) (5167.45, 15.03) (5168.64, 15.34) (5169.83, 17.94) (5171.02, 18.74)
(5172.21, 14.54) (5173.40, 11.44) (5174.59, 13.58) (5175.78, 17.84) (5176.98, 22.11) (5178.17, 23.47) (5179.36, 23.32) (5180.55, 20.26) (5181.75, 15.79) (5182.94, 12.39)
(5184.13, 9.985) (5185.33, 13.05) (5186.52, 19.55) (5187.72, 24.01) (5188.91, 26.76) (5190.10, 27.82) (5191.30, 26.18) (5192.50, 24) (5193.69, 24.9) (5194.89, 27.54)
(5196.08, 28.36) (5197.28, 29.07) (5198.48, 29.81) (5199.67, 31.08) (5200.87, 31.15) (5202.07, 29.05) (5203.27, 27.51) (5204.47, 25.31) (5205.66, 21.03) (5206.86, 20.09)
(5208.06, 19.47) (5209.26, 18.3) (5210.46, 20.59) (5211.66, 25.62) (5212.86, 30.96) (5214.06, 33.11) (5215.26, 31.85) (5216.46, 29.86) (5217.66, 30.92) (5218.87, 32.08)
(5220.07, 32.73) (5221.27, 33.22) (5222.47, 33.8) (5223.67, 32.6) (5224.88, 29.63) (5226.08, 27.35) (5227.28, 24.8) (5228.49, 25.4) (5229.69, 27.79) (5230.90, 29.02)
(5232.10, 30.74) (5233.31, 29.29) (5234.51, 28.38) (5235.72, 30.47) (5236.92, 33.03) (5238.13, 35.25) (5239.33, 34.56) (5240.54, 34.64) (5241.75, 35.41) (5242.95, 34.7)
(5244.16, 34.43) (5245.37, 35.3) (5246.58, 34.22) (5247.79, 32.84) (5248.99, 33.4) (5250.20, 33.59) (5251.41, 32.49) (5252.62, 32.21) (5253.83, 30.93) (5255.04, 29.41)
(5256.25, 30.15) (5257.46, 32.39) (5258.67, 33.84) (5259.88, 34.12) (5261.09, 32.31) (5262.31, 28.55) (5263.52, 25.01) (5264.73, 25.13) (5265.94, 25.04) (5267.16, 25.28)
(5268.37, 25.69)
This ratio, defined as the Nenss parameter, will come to 0.046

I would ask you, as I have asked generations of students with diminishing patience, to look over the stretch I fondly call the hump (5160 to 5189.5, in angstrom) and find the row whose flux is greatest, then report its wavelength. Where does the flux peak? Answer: 5161.50 angstrom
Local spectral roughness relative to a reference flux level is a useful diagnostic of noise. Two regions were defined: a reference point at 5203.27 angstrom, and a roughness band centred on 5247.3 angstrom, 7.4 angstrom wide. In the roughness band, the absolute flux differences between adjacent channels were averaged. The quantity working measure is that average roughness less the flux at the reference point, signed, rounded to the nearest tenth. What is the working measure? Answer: -26.7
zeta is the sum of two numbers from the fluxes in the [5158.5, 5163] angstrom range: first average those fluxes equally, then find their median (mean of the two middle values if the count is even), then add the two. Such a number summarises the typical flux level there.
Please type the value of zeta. 56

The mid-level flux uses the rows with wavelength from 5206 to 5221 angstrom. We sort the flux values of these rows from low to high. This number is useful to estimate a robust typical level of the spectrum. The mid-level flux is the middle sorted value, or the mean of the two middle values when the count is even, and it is 30.4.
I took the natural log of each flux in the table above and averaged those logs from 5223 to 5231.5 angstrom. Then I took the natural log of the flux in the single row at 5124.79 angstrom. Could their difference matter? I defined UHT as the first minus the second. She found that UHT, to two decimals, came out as 0.20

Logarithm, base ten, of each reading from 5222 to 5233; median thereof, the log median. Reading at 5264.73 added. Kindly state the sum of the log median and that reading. 27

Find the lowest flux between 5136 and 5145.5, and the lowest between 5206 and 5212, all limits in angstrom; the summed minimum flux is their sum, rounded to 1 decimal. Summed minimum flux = 43.7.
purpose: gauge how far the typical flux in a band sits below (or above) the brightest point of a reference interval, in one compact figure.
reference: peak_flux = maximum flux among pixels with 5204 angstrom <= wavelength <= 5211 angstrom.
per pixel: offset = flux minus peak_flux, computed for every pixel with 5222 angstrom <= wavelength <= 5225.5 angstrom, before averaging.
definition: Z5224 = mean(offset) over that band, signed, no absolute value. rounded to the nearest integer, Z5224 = 7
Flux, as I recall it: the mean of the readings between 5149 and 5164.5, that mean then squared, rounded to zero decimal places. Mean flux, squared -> 655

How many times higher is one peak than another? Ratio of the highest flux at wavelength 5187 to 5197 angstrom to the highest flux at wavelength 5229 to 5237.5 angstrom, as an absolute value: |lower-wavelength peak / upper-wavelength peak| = 0.86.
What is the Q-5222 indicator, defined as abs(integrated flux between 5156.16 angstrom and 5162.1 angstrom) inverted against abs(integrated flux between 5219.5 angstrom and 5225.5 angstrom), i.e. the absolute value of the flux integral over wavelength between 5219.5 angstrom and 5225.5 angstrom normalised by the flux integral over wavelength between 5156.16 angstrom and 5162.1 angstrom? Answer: 1.20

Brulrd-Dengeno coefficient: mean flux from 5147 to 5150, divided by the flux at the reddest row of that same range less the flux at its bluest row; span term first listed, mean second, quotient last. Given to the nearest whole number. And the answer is 27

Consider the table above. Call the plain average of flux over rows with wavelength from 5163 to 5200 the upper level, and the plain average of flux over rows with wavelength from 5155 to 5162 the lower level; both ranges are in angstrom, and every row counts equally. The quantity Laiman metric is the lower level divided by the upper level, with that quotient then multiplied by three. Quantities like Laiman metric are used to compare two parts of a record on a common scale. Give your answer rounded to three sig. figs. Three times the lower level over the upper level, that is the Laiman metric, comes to 3.78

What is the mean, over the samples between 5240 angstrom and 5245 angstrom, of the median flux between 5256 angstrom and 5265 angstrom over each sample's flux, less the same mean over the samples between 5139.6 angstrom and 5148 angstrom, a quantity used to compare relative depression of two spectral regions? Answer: -0.31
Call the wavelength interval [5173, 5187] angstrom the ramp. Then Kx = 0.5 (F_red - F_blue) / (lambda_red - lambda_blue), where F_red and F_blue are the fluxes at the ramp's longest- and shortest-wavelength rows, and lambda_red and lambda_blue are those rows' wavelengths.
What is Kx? 0.31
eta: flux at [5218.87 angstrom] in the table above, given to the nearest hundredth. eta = 32.08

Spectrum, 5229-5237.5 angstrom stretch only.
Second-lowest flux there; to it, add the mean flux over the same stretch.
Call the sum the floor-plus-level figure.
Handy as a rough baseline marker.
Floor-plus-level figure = 58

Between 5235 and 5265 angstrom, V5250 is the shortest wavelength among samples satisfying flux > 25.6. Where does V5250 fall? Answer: 5235.72 angstrom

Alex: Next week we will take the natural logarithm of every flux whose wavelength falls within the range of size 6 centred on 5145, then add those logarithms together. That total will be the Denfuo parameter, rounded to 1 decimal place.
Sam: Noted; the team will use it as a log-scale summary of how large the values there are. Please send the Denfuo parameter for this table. 16.2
